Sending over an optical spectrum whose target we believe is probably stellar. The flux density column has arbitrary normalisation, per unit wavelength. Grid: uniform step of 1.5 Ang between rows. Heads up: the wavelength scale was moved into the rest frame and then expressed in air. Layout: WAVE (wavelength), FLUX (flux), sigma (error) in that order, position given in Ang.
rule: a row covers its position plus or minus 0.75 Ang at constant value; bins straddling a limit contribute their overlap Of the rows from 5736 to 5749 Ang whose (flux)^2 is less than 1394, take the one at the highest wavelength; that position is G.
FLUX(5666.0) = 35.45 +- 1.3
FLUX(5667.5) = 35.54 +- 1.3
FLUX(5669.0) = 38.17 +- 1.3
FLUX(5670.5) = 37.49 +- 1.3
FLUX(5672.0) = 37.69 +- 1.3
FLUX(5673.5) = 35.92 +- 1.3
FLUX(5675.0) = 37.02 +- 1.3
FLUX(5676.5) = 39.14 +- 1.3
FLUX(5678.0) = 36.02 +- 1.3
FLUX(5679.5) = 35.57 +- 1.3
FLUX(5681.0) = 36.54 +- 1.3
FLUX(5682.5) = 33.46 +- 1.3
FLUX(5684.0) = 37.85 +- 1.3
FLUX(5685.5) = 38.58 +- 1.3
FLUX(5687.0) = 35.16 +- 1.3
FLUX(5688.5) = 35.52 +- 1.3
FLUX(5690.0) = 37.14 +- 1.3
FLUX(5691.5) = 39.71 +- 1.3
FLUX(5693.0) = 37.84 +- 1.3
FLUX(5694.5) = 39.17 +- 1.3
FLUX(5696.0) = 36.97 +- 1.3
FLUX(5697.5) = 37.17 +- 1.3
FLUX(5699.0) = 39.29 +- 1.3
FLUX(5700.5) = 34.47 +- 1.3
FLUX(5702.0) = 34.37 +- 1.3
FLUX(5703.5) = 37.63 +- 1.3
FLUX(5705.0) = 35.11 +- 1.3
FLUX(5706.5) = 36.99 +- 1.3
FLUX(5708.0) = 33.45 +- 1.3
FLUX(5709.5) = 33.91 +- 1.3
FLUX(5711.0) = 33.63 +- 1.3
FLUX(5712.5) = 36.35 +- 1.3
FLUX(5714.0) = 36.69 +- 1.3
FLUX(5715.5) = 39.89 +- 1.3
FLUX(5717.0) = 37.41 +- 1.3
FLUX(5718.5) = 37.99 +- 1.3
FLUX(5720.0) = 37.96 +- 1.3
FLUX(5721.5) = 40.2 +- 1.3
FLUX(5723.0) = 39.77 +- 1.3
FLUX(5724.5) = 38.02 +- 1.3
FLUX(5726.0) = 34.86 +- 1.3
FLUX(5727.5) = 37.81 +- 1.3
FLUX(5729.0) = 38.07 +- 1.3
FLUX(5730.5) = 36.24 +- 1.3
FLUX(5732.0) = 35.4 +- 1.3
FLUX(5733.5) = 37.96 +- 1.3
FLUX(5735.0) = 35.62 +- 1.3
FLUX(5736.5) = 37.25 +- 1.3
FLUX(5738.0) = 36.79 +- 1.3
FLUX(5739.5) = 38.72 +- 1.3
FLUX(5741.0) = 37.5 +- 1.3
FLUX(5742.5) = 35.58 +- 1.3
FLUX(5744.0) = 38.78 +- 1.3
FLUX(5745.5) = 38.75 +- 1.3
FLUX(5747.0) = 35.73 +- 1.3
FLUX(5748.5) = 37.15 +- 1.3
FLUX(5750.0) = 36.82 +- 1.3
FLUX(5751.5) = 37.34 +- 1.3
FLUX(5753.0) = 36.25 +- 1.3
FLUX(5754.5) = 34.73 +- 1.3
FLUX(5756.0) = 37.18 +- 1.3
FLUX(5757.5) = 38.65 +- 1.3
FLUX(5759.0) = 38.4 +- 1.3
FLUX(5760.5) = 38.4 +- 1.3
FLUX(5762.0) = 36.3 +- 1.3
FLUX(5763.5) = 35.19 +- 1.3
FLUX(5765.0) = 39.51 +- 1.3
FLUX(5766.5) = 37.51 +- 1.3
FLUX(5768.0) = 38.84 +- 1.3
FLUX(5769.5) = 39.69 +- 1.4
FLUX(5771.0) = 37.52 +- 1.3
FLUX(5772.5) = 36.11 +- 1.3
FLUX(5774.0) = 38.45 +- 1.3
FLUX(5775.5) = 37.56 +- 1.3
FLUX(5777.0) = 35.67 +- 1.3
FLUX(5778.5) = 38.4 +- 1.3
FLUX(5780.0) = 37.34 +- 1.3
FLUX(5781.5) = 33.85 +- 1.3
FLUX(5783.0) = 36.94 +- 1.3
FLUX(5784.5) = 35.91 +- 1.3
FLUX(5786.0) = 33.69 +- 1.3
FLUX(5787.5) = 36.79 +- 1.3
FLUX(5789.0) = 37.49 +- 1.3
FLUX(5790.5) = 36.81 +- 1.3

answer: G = 5748.5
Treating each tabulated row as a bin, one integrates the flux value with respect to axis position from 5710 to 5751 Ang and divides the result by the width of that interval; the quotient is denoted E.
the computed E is 37.3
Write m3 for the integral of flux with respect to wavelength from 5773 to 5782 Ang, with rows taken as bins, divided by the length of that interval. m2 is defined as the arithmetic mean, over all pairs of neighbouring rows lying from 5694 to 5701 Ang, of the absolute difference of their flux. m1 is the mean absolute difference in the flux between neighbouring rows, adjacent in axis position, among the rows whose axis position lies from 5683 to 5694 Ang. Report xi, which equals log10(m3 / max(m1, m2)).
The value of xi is 1.20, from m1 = 1.8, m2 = 2.3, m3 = 36.9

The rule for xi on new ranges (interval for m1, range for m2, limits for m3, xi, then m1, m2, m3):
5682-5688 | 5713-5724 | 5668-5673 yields 1.12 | 2.8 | 1.5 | 37.6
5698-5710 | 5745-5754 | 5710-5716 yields 1.19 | 2.4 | 1.3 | 36.4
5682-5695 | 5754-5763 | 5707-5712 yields 1.22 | 2.0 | 1.3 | 34.0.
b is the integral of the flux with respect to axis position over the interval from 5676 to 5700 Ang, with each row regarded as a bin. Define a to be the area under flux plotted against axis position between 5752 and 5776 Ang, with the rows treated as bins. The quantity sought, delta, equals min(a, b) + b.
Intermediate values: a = 900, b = 892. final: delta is 1783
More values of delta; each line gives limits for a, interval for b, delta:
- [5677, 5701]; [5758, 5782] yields 1786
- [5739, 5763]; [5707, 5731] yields 1777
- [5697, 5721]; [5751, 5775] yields 1774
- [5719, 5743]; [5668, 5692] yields 1771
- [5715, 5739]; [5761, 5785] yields 1786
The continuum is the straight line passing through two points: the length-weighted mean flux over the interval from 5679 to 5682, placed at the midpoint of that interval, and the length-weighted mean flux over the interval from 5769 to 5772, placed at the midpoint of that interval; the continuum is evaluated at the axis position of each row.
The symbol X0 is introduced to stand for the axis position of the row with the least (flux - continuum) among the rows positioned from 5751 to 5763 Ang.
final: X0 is 5754.5 Ang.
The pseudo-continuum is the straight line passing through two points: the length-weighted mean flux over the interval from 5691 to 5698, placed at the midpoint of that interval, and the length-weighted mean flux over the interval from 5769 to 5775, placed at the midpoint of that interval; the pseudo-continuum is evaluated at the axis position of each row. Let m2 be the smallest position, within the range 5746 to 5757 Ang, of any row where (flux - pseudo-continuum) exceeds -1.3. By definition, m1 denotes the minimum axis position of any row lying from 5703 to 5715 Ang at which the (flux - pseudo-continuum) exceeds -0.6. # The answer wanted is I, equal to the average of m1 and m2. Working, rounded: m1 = 5703.5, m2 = 5748.5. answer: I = 5726.0 Ang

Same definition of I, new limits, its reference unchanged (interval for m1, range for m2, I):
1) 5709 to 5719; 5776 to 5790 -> 5747.0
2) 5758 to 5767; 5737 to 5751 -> 5748.5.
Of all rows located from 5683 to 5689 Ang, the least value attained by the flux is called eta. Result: 35.16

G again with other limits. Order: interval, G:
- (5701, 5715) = 5714.0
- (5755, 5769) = 5763.5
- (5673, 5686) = 5682.5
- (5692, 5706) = 5705.0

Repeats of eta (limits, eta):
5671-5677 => 35.92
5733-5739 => 35.62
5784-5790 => 33.69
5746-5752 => 35.73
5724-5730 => 34.86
